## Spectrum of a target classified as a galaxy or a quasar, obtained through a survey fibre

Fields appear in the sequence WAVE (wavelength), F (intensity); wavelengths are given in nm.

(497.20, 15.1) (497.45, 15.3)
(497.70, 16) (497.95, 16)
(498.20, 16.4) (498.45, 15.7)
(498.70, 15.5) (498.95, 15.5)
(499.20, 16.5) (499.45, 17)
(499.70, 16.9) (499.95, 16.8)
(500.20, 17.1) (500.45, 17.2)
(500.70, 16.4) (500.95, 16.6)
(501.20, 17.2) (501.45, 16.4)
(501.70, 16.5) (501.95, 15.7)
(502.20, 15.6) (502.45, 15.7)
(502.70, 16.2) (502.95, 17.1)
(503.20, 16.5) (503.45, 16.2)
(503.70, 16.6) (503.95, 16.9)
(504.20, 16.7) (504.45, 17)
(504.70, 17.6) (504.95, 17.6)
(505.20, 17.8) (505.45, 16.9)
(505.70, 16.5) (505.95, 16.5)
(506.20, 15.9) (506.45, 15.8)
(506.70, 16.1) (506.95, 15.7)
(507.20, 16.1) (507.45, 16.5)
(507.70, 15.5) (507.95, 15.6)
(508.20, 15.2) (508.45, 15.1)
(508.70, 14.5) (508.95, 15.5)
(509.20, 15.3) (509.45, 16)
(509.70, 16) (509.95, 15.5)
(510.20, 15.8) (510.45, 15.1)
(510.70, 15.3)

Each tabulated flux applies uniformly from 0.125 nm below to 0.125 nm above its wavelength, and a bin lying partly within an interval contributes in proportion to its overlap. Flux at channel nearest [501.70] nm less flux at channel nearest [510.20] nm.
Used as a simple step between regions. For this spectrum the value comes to 0.70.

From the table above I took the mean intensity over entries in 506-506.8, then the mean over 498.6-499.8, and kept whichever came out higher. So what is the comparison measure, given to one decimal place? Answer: 16.3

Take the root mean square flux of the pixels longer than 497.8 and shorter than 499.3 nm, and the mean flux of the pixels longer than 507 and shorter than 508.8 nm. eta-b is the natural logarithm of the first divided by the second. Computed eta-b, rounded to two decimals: 0.03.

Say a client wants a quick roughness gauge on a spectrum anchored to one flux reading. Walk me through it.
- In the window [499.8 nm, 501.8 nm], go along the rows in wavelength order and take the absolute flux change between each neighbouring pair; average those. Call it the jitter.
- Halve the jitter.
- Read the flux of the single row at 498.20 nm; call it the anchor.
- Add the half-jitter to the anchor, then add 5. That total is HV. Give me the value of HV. 21.6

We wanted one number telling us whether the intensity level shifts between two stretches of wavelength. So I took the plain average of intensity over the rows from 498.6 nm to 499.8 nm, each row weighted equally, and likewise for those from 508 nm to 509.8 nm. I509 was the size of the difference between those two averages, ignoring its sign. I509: 0.91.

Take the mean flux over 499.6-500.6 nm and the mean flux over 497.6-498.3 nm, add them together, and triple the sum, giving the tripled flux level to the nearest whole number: 99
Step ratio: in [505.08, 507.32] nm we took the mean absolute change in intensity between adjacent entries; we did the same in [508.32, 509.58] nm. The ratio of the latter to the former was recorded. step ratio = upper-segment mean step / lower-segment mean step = 1.6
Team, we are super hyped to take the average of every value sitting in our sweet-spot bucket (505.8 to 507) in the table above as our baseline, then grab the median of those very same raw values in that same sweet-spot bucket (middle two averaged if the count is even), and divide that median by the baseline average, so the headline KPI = 0.99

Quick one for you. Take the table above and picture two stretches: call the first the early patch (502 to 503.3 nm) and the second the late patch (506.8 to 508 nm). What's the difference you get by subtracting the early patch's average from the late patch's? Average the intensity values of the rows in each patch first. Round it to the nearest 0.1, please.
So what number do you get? -0.3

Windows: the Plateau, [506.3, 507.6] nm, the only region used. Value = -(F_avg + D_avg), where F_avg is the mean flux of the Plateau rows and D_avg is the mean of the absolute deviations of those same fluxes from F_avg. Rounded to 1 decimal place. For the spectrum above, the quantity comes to -16.3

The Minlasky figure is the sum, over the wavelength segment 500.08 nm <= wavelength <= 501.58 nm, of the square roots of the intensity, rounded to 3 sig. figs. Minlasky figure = 24.6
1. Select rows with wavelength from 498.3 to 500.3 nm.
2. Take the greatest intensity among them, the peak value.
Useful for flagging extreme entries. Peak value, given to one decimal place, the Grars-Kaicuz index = 17.1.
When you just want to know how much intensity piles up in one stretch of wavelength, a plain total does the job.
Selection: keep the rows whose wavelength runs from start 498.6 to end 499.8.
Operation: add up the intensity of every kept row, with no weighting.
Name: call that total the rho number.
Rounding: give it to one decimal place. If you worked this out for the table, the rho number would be 81.4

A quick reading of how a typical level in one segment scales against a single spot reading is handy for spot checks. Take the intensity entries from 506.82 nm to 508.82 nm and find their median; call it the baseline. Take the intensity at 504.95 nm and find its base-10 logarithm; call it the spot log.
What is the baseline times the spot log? 19.4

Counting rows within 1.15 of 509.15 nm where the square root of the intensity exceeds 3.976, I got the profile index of 2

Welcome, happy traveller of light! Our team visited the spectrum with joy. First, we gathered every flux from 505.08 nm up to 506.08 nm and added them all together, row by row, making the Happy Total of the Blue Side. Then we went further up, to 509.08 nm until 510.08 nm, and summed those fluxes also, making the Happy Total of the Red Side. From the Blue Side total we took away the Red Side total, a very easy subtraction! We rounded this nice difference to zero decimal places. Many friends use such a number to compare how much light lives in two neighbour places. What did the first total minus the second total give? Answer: 5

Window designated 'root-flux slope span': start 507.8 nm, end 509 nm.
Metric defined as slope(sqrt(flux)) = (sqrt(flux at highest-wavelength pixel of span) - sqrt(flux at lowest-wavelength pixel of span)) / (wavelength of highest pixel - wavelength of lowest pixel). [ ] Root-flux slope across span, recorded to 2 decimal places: -0.01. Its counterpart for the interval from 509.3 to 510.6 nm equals -0.11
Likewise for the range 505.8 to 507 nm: -0.10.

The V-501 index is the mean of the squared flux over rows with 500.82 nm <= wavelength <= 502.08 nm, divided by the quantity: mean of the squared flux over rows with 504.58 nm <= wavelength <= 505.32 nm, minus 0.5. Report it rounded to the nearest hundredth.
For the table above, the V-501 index 0.87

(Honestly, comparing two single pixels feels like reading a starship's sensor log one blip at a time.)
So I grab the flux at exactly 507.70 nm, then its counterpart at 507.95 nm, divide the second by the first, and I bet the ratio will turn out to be 1.01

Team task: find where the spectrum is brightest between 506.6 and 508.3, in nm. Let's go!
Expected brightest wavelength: 507.45 nm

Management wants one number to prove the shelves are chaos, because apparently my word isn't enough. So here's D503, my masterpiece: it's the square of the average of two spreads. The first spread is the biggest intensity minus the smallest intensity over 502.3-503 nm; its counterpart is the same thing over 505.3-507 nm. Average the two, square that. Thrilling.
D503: 1.7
